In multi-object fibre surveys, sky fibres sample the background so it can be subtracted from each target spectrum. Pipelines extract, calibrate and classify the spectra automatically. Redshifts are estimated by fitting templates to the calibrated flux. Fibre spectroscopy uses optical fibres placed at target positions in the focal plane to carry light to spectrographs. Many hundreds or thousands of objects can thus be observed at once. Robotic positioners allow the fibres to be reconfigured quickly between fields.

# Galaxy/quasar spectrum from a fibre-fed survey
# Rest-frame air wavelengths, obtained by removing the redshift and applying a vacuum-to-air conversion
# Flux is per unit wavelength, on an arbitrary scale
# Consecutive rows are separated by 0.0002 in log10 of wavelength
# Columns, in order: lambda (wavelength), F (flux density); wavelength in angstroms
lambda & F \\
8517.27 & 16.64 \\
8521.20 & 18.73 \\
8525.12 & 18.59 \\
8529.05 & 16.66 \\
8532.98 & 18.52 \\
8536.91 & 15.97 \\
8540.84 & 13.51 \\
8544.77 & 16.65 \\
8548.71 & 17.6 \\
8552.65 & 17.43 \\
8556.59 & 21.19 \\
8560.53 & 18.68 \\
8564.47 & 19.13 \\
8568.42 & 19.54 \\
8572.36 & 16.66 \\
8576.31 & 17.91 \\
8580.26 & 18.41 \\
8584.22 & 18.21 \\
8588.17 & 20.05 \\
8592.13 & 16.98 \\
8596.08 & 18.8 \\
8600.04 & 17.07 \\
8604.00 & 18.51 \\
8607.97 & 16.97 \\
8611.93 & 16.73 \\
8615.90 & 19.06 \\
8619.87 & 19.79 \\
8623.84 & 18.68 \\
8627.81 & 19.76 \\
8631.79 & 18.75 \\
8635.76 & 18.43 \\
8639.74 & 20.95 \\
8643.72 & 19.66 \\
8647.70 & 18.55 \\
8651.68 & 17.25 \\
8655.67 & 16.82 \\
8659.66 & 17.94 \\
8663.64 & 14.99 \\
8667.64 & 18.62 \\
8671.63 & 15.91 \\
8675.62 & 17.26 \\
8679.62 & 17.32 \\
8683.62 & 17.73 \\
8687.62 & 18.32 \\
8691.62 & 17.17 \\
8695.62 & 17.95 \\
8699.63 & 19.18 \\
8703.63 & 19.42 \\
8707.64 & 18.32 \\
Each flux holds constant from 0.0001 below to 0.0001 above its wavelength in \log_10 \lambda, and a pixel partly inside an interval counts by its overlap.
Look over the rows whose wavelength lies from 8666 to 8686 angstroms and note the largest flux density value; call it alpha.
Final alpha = 18.62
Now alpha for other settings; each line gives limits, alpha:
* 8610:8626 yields 19.79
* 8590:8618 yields 19.06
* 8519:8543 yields 18.73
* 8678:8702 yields 19.18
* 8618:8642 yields 20.95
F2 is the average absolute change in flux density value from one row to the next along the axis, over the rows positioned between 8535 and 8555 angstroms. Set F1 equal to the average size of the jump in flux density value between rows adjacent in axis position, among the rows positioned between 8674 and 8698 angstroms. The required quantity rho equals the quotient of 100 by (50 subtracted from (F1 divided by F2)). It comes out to -2.01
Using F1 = 0.6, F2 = 1.68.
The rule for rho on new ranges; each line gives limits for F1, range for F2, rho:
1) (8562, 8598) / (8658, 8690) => -2.04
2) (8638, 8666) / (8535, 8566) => -2.03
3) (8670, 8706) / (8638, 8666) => -2.02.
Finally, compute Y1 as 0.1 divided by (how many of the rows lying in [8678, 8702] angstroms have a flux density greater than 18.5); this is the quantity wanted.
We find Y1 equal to 0.100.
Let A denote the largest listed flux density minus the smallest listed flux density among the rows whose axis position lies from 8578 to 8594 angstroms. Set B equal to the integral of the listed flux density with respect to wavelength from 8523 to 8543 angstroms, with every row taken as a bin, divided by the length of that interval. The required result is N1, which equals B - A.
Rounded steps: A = 3.1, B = 16.7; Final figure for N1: 13.6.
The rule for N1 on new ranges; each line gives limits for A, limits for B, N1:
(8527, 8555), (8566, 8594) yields 13.3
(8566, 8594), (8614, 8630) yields 15.9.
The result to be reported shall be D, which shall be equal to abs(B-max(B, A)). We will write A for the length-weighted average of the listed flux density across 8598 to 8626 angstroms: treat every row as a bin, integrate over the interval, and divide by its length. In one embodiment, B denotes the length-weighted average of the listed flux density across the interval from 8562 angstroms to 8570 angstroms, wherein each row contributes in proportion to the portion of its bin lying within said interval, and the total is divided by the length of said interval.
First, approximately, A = 18.1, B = 19.3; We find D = 0.0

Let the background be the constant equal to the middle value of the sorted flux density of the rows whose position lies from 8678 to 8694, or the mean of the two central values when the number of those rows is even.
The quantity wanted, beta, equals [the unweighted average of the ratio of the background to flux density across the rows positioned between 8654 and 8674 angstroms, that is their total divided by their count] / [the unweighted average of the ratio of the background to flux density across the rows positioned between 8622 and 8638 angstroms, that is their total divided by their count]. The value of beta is 1.13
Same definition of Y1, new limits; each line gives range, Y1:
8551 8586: 0.025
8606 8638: 0.020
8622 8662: 0.017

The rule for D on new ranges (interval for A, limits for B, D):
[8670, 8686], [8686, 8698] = 0.0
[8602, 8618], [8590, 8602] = 0.2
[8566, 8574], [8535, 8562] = 1.0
